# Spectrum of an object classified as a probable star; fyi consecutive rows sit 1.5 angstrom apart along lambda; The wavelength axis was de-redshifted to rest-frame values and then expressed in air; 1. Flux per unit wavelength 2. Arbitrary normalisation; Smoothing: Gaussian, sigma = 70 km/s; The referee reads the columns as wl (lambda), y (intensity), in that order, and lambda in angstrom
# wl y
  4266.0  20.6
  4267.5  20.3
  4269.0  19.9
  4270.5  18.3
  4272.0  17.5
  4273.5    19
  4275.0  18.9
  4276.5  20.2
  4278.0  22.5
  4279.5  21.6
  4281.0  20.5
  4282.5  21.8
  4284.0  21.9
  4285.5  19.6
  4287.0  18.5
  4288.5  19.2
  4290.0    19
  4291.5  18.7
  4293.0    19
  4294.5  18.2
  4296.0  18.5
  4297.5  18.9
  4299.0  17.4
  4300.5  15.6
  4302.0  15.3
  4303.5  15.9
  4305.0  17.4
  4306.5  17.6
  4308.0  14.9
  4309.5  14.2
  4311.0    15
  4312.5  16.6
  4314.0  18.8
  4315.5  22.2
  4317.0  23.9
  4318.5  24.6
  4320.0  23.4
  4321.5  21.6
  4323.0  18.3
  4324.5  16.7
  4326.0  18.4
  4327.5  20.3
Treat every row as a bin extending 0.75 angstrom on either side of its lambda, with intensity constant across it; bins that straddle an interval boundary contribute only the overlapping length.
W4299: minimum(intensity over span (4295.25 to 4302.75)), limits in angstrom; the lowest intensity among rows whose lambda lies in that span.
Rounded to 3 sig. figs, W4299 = 15.3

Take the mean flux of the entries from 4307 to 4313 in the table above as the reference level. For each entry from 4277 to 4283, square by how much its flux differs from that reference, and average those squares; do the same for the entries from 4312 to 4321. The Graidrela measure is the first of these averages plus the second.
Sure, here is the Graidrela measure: 91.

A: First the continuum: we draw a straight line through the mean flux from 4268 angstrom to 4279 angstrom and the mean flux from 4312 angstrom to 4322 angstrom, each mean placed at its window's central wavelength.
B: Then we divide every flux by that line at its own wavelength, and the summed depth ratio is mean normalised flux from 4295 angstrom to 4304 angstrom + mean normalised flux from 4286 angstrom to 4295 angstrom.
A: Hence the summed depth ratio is 1.74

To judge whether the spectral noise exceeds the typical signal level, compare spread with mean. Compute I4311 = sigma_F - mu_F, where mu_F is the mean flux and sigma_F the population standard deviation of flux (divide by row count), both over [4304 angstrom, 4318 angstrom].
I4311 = -15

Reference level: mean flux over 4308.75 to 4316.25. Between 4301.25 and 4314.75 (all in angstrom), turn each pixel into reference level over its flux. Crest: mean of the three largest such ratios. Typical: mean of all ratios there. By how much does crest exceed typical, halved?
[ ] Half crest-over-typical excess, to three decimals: 0.051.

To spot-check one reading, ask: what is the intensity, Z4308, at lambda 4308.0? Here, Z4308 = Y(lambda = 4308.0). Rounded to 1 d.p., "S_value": 14.9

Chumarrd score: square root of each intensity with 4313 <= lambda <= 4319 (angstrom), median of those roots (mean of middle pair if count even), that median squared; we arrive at 23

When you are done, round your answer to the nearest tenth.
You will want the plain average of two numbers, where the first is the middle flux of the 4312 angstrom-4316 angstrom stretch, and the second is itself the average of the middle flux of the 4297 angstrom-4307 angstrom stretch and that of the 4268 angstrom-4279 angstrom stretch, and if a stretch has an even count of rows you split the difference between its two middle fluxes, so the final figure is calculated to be 18.5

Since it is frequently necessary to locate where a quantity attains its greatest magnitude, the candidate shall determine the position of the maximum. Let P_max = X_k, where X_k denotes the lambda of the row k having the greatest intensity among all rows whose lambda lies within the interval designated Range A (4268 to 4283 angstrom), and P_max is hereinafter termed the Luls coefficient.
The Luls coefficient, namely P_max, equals 4278.0 angstrom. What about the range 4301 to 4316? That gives 4315.5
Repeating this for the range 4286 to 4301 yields 4288.5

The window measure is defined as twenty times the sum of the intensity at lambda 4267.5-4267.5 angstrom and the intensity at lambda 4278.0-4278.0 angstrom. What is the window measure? 856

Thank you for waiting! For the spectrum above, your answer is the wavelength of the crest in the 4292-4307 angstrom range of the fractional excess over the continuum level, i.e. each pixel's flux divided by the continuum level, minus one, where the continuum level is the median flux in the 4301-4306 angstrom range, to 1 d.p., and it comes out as 4293.0 angstrom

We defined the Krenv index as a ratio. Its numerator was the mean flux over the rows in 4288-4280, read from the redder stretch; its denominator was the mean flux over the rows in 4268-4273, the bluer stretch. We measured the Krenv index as 1.10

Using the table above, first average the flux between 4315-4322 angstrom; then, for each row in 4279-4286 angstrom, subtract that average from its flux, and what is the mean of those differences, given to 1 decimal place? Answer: -2.1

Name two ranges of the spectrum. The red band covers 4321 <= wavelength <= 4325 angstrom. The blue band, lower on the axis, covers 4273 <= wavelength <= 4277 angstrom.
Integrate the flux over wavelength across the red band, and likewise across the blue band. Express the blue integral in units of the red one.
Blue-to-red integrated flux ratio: 1.03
